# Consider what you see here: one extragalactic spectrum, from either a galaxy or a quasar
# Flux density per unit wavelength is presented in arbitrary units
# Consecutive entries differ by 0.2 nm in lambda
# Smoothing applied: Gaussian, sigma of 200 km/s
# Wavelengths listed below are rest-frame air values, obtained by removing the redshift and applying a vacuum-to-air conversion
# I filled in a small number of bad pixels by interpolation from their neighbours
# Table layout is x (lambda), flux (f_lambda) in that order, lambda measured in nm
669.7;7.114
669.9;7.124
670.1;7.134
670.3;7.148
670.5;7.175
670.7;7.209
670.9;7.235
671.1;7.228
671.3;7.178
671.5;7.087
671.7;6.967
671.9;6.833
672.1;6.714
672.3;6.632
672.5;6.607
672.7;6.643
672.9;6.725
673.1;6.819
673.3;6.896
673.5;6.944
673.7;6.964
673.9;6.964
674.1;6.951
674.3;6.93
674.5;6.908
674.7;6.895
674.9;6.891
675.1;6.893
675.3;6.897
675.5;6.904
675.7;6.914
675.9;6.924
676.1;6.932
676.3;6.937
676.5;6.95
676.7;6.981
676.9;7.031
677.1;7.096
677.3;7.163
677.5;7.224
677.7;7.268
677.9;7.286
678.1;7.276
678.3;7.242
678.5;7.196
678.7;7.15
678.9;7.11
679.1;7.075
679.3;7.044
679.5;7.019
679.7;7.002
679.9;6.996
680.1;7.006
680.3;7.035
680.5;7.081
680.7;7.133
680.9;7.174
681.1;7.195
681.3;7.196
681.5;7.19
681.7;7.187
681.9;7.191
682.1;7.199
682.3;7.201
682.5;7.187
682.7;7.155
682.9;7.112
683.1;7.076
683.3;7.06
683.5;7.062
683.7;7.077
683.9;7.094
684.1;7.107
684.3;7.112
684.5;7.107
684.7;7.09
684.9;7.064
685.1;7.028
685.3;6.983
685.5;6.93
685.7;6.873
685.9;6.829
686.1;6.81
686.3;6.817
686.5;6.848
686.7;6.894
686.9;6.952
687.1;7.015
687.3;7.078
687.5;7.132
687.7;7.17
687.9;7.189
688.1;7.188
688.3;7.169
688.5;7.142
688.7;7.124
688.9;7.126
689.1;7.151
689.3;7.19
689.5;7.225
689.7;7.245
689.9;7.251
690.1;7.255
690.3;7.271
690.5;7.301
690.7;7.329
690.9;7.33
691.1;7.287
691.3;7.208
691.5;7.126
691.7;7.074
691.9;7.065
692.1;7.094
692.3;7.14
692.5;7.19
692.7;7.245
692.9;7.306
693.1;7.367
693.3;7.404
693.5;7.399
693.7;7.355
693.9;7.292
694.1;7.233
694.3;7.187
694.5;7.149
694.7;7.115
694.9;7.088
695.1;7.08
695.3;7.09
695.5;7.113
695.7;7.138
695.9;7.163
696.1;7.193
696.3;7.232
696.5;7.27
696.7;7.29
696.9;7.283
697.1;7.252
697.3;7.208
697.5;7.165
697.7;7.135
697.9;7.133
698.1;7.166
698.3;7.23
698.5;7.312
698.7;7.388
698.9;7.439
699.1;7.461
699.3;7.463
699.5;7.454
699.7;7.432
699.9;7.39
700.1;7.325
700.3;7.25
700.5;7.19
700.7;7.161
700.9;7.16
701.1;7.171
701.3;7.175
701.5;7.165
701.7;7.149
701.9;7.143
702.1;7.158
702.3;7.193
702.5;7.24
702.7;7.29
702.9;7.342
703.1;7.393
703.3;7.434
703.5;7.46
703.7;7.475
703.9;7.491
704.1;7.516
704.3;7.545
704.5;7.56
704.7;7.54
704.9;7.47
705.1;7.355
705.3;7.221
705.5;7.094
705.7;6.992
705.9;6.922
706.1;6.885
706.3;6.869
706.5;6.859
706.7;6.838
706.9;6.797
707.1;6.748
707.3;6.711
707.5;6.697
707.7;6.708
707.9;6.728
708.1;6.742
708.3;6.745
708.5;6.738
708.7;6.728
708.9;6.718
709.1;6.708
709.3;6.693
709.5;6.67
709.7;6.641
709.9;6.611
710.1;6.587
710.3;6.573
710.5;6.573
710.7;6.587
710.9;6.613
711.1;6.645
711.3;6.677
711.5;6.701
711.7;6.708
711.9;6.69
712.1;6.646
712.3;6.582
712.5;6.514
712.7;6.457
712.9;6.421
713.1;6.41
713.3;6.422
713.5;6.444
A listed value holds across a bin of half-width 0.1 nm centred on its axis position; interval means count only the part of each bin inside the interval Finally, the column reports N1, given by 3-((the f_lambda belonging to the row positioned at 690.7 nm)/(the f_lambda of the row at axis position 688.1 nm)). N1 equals 1.98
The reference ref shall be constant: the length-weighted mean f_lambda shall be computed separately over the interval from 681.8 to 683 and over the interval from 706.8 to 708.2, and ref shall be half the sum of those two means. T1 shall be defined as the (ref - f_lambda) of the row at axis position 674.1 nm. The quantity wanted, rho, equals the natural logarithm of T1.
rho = -6.0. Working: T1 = 0.00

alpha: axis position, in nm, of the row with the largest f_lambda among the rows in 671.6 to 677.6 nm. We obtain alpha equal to 677.5 nm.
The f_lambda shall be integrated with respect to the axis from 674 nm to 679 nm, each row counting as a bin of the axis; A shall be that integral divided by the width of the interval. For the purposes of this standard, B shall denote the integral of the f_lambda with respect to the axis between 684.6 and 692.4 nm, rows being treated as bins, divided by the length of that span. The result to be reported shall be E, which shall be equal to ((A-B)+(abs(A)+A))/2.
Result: 7.0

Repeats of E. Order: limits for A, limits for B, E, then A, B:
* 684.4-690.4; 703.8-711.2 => 7.2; 7.07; 6.90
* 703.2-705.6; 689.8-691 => 7.5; 7.43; 7.29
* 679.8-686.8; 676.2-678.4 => 7.0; 7.06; 7.13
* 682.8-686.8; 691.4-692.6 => 6.9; 7.00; 7.11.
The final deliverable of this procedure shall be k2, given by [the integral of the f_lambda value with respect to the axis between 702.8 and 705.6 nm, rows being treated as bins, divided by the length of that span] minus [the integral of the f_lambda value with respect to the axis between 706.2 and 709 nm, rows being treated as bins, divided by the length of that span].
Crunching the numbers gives 0.7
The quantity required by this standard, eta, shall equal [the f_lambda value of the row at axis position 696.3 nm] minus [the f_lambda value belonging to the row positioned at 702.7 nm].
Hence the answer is -0.06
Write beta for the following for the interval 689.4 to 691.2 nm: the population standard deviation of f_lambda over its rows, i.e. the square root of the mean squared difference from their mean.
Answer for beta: 0.035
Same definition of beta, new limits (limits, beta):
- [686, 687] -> 0.053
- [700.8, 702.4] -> 0.015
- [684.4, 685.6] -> 0.062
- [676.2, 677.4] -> 0.081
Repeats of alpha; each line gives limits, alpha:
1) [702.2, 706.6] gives 704.5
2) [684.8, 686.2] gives 684.9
